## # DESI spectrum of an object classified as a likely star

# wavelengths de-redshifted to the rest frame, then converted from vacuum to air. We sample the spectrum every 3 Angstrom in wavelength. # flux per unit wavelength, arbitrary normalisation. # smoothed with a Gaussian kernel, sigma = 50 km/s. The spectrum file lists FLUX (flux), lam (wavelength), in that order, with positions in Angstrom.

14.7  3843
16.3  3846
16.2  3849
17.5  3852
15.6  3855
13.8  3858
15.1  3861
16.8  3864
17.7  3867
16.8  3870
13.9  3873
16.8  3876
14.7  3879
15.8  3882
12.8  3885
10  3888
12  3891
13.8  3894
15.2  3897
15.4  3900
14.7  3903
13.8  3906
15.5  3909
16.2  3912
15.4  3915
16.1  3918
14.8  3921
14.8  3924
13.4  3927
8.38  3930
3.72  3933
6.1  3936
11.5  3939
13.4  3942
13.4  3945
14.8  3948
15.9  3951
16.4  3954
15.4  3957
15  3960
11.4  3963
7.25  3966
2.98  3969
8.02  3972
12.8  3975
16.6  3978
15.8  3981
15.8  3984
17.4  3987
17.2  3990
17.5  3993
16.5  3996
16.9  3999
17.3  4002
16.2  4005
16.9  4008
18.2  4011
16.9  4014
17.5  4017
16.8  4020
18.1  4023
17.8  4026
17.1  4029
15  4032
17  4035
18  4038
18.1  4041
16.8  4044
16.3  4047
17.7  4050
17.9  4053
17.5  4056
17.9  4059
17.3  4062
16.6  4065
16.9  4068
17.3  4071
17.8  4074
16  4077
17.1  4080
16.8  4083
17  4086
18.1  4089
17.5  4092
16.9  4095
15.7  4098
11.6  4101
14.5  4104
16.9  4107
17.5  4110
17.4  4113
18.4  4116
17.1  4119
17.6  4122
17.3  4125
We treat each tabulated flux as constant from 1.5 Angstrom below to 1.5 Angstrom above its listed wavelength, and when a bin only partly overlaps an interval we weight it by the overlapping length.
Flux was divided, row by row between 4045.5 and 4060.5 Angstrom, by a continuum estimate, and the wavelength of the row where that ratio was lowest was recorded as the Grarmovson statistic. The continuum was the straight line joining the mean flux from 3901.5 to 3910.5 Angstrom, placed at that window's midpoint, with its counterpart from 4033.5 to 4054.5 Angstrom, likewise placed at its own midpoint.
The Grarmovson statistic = 4047 Angstrom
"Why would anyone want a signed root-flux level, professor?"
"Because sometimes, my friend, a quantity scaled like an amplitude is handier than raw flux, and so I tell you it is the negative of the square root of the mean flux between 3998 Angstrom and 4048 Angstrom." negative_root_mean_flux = -4.1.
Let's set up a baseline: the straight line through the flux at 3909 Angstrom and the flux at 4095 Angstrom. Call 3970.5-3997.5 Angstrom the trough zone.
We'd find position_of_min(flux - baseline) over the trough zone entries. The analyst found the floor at 3972 Angstrom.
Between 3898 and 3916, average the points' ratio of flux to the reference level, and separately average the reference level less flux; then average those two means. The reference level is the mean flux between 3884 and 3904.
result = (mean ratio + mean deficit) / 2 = -0.3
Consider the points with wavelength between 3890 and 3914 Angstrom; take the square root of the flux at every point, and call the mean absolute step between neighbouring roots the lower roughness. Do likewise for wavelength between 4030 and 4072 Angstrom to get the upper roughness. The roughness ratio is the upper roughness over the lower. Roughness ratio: 0.62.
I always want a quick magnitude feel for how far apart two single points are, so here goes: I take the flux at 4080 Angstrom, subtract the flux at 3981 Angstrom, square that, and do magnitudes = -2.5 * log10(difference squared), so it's -0.6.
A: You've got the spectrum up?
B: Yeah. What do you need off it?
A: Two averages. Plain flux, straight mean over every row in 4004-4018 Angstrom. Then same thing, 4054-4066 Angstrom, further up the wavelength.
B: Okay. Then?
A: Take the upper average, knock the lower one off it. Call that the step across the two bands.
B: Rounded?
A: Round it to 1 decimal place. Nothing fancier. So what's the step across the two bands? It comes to 0.2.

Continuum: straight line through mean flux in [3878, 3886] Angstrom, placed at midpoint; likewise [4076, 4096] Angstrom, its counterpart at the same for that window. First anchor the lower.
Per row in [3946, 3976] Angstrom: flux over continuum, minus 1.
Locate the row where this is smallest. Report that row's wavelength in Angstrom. 3969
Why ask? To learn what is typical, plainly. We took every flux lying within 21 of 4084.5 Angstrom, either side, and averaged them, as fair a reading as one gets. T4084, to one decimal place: 16.4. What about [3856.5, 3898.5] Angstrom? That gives 14.7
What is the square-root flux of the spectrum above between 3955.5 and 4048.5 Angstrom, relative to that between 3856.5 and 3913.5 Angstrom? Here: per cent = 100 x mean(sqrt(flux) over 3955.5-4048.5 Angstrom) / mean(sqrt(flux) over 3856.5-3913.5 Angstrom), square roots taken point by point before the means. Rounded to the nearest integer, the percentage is 102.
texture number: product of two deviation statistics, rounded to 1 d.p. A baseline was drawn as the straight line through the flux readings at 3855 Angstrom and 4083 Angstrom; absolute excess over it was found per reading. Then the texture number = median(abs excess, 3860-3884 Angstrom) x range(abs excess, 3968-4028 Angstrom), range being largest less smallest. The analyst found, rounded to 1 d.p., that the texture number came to 14.4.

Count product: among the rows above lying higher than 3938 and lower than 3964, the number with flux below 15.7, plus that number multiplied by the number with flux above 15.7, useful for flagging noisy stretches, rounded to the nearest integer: 21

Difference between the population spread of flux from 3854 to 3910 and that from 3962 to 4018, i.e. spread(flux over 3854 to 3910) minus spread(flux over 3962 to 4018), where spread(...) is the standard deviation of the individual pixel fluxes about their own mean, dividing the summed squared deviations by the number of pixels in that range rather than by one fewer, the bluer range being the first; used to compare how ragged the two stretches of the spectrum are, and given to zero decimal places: -2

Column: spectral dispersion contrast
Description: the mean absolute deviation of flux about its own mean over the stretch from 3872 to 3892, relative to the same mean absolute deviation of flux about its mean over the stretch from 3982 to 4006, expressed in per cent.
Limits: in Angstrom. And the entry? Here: 354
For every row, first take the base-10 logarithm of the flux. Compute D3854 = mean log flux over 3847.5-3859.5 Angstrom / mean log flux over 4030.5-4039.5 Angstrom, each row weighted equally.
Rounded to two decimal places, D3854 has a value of 0.98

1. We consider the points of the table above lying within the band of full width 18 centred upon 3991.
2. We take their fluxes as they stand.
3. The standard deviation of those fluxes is 0.6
